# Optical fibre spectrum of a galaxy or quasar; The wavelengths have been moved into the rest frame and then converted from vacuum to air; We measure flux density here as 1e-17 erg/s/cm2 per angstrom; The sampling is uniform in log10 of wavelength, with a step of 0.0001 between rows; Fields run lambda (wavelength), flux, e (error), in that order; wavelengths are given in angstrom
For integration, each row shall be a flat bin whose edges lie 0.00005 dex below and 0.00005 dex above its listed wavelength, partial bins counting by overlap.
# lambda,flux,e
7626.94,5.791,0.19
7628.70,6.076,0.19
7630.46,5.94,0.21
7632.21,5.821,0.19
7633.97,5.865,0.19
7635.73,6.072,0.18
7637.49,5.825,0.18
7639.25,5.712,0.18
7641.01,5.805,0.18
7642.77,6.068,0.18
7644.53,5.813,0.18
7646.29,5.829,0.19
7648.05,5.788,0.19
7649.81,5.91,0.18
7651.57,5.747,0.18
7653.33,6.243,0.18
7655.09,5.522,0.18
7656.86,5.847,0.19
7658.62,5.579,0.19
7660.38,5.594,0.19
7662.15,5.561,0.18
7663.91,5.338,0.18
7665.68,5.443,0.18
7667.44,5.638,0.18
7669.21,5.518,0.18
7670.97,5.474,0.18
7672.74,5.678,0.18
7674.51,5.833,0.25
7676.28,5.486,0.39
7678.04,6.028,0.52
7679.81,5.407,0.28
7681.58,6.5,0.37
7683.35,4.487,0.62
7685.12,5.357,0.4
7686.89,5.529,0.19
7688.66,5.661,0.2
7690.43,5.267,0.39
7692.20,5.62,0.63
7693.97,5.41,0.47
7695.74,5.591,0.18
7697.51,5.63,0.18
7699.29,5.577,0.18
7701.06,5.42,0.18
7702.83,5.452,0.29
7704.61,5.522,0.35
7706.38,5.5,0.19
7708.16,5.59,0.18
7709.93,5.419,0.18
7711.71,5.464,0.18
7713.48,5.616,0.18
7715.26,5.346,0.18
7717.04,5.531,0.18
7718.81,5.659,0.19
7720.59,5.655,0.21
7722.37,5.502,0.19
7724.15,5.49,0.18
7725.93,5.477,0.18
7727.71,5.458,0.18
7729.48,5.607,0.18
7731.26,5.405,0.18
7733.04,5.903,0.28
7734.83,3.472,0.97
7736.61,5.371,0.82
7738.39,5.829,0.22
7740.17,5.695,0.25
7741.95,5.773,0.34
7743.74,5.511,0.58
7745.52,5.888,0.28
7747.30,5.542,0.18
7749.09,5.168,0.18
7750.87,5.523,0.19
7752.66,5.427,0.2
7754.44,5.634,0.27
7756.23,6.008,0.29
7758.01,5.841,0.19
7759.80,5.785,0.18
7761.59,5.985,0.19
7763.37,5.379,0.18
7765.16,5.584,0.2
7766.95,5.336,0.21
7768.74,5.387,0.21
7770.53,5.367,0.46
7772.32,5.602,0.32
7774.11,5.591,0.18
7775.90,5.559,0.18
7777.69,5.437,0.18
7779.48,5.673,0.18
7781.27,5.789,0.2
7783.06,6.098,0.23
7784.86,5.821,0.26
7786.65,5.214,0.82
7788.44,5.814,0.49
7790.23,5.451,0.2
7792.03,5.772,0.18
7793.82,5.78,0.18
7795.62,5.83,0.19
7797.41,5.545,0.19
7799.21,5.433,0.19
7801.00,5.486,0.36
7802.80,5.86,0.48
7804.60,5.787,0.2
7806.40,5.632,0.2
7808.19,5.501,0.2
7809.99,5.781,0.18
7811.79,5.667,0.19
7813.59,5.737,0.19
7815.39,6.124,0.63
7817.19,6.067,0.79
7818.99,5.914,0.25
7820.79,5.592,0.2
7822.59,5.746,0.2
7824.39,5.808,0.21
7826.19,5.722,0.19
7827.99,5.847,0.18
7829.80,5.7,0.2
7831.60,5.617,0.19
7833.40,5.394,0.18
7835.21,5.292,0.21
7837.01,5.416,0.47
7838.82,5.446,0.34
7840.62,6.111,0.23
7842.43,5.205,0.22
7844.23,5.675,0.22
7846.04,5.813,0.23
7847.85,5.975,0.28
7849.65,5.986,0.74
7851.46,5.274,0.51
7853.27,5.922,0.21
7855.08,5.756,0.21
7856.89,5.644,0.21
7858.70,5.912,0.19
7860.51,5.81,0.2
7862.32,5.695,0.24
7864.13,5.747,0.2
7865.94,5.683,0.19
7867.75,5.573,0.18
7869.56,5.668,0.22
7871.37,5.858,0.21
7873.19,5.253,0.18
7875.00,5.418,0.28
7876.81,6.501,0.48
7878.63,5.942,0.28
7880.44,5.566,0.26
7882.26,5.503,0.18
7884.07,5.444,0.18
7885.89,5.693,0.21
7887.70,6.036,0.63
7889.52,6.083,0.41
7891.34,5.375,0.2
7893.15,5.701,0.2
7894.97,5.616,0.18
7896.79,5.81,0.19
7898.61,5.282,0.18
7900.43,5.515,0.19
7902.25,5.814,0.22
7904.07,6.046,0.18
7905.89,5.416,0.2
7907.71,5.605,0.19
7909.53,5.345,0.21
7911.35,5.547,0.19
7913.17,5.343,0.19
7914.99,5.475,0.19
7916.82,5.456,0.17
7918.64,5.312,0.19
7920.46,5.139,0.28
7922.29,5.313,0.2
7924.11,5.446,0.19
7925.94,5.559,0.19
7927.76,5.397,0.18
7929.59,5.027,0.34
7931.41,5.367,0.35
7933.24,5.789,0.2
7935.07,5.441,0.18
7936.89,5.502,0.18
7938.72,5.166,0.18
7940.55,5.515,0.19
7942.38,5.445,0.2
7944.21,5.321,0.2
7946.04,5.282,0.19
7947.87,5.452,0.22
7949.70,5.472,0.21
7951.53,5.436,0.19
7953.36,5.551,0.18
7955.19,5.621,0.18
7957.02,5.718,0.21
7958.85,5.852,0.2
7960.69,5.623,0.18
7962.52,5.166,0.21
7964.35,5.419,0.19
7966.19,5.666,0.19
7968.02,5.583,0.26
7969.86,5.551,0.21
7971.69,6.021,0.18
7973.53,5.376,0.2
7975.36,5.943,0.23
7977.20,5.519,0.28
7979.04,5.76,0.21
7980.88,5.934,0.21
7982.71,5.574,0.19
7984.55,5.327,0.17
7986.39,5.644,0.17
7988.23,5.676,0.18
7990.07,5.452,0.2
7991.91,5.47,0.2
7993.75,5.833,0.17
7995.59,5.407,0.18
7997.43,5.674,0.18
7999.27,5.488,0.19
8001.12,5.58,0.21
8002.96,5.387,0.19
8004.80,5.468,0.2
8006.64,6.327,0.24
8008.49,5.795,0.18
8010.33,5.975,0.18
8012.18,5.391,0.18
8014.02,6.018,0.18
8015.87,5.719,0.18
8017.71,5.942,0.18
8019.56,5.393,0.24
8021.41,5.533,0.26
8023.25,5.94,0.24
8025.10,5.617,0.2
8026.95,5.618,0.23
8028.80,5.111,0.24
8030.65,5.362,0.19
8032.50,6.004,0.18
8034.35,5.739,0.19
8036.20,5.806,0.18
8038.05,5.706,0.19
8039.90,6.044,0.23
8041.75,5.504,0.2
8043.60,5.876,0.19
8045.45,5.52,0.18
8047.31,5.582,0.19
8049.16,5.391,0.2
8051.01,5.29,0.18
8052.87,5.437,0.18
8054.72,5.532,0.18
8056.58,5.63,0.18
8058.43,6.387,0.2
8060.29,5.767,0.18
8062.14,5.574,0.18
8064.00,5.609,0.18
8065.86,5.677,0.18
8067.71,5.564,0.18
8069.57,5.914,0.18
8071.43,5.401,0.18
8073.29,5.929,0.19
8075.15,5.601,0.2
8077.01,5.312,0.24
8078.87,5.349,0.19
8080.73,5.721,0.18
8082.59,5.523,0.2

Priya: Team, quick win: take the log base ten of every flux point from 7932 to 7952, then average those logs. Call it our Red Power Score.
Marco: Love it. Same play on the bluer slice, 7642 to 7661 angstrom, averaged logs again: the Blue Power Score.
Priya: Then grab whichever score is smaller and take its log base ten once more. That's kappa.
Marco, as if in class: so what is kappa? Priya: -0.134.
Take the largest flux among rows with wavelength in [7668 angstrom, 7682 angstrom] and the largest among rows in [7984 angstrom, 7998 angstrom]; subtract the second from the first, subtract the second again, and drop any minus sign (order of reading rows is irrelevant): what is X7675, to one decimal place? 5.2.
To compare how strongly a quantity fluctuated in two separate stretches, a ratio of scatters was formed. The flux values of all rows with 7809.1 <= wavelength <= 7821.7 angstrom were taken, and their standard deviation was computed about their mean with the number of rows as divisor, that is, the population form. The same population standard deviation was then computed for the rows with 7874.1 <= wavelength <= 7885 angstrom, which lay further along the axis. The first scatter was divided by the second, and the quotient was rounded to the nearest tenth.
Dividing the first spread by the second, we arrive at 0.5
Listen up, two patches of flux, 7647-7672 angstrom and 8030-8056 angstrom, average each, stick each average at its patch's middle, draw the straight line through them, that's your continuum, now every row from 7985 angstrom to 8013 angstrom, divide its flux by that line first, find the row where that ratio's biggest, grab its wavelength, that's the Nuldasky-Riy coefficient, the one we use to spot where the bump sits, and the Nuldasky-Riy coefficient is 8006.64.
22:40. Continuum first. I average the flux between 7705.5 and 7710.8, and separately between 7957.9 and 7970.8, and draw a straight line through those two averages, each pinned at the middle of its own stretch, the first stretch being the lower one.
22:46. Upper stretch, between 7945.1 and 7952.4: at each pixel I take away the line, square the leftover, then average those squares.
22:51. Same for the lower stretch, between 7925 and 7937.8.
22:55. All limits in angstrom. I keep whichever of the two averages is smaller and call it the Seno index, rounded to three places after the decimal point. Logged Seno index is 0.025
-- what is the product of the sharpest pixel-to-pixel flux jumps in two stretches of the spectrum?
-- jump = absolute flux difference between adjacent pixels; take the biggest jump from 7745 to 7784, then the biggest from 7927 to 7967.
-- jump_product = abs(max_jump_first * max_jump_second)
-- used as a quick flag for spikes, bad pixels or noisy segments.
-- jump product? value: 0.28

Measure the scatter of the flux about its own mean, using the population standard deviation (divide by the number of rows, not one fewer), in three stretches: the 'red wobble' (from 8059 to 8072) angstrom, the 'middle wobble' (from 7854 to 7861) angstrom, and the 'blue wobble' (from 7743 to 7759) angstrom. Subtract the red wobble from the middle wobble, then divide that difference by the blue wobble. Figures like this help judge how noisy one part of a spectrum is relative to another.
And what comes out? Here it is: -0.22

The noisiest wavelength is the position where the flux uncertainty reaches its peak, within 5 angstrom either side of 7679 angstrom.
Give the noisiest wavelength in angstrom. 7683.35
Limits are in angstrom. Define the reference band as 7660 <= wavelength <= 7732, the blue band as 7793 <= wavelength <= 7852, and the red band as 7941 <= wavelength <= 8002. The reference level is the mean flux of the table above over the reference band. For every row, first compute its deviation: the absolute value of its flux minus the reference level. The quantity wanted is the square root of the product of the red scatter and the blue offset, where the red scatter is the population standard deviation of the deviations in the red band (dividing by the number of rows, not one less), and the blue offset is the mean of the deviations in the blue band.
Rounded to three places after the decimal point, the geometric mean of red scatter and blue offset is 0.173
